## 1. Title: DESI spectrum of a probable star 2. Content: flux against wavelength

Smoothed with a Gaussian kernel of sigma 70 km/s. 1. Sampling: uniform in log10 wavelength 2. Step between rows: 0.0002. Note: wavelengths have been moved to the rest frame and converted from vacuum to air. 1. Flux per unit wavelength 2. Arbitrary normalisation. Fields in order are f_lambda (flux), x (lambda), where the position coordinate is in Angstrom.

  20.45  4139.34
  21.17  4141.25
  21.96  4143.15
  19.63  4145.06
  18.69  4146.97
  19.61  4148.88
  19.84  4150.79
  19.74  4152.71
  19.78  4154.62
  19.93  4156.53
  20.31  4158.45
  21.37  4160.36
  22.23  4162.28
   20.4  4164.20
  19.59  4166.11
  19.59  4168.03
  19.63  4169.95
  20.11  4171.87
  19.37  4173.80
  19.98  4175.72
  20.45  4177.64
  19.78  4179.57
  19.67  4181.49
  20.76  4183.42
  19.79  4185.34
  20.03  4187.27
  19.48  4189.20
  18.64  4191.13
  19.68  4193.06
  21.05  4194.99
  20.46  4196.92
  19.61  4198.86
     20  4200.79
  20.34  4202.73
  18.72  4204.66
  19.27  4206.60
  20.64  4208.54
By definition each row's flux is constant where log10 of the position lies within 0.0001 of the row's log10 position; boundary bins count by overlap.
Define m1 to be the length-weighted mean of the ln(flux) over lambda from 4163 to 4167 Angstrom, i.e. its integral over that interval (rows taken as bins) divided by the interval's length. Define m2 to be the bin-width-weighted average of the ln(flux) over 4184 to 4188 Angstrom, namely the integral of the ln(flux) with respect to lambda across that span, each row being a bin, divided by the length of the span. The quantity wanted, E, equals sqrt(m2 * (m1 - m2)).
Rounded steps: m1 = 3.01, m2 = 3.00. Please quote 0.15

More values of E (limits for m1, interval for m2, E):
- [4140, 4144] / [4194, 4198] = 0.35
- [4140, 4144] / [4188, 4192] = 0.60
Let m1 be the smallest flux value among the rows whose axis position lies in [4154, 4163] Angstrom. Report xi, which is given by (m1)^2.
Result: 391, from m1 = 19.78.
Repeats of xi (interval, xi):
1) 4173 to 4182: 375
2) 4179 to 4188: 387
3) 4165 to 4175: 375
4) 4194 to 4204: 385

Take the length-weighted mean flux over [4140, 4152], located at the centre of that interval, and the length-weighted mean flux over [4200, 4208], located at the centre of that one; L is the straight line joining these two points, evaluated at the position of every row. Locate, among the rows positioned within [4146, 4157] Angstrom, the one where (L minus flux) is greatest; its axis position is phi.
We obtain 4146.97 Angstrom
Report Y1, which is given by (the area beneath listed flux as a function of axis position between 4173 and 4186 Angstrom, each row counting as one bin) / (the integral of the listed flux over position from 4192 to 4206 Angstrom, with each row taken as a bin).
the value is 0.93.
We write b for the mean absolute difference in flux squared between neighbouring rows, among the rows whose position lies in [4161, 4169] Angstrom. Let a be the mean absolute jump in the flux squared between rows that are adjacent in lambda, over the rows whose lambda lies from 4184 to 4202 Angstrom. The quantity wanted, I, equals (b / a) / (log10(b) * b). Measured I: 0.022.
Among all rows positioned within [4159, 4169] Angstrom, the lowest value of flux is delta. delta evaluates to 19.59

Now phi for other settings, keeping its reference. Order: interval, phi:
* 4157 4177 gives 4173.80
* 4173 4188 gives 4173.80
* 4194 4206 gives 4204.66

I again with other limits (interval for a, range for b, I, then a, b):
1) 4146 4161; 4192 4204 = 0.042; 16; 29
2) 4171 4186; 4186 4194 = 0.025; 27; 31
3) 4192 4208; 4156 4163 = 0.020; 33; 32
